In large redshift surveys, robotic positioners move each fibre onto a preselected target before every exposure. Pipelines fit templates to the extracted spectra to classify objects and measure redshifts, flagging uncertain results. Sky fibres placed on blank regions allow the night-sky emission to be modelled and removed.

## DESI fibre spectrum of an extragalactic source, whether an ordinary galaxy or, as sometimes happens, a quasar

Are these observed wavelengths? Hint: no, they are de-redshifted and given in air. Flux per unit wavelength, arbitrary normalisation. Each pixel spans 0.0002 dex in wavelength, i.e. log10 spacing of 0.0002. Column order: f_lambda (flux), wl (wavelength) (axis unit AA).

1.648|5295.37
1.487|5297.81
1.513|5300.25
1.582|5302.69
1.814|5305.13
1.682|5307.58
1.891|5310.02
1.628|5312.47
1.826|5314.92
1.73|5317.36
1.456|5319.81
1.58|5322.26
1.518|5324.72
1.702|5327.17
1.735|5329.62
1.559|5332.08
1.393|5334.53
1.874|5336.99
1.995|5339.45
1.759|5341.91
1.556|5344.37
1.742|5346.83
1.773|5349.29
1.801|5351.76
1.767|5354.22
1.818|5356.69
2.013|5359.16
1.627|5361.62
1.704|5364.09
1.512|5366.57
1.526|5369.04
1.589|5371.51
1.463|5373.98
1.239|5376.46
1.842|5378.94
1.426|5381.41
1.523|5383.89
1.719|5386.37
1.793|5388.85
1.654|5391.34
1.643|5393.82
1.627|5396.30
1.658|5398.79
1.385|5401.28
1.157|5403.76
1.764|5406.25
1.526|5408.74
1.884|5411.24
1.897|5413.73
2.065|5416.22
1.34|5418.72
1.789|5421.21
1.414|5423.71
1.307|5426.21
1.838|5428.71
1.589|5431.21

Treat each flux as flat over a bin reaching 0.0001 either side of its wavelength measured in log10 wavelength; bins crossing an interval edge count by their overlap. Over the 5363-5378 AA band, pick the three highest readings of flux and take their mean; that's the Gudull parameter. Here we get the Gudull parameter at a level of 1.61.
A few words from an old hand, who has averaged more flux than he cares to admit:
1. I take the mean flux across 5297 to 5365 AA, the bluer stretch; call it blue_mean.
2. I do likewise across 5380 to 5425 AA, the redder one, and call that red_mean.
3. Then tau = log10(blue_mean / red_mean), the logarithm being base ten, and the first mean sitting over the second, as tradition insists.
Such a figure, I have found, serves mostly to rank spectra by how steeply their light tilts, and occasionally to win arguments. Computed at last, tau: 0.019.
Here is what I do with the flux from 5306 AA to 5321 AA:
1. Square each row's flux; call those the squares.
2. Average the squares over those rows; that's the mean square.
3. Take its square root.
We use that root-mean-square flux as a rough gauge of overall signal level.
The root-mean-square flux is 1.71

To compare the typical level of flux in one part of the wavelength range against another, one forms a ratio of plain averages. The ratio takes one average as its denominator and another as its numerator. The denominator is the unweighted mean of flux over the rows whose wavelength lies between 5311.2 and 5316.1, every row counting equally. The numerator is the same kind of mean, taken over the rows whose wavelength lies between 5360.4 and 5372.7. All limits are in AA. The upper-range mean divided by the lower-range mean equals 0.922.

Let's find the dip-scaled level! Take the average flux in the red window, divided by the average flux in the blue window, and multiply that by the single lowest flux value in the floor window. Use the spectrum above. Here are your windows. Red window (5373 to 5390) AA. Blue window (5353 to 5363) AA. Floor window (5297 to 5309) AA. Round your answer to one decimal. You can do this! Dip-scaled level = 1.3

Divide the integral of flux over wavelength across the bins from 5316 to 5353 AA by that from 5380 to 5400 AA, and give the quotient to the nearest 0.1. 1.9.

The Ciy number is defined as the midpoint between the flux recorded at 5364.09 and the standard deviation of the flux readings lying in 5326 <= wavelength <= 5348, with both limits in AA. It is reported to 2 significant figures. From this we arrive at 0.94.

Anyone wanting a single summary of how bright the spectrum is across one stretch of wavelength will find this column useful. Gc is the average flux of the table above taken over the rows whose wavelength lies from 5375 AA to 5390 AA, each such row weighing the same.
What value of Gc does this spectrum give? 1.59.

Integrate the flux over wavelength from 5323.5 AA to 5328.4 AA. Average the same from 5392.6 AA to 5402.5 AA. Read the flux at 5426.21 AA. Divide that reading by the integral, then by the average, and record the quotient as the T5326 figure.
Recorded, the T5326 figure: 0.10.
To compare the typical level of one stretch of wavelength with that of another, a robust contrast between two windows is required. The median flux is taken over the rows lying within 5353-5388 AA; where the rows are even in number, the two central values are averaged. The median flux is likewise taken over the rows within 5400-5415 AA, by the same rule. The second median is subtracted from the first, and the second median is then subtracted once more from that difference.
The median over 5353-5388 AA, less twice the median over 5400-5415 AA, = -1.68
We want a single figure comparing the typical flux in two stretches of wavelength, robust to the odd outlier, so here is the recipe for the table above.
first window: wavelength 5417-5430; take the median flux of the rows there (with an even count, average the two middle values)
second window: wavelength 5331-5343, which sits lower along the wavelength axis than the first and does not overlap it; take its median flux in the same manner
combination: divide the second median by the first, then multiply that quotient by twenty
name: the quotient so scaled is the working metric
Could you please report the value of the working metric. 25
